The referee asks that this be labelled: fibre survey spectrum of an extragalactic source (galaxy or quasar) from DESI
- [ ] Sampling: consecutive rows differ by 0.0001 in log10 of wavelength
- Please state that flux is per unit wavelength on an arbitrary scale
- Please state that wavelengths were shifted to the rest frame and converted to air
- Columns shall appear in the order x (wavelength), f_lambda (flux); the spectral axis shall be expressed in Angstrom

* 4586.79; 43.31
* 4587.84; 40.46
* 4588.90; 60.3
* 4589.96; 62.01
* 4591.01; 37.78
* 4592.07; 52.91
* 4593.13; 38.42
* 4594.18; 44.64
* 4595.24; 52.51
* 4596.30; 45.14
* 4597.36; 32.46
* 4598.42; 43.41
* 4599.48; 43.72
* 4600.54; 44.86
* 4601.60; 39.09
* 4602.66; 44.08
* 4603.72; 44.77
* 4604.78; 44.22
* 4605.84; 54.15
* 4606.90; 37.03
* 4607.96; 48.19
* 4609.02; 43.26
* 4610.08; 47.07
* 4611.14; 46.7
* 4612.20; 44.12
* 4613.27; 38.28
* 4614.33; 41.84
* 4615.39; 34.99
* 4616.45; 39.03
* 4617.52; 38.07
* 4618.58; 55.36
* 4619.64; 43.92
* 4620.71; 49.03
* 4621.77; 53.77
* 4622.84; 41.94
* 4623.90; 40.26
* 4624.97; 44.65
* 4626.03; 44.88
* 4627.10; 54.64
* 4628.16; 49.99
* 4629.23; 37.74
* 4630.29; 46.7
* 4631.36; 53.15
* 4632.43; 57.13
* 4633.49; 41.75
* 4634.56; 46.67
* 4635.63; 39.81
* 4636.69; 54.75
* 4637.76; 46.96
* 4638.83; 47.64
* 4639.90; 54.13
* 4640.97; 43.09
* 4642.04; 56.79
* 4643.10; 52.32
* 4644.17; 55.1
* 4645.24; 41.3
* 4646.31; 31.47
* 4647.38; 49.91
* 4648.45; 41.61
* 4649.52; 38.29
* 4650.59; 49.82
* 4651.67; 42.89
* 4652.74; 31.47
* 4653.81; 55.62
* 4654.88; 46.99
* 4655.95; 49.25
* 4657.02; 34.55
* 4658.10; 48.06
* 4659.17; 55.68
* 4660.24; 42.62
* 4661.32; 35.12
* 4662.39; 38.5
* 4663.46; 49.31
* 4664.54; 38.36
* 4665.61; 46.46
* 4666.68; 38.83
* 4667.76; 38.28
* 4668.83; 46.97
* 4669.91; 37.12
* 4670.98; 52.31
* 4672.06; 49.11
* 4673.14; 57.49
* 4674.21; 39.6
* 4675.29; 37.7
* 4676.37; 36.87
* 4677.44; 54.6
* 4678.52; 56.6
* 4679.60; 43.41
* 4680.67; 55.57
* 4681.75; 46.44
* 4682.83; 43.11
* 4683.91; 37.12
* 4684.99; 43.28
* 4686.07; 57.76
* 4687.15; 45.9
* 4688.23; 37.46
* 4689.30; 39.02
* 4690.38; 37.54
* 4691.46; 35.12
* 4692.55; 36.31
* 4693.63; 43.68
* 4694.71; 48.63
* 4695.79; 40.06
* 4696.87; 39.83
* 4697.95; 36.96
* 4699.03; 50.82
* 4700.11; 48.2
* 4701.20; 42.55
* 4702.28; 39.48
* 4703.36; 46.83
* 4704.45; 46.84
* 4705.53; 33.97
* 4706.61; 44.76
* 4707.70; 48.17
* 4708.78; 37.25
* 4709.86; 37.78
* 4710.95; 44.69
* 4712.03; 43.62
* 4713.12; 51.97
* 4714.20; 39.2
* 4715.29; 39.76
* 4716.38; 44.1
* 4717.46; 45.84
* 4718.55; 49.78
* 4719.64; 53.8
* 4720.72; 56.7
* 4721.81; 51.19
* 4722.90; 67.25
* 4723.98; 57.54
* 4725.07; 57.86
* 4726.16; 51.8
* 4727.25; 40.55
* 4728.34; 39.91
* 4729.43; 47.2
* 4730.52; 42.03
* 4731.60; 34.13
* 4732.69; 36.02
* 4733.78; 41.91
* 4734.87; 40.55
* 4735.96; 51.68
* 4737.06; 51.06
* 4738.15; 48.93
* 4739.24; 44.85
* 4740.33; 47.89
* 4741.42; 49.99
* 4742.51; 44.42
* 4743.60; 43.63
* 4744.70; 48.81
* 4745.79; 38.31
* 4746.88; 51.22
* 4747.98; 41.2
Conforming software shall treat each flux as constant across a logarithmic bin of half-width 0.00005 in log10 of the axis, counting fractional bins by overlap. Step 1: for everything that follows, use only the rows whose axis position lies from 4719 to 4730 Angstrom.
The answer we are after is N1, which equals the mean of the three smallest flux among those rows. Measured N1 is 43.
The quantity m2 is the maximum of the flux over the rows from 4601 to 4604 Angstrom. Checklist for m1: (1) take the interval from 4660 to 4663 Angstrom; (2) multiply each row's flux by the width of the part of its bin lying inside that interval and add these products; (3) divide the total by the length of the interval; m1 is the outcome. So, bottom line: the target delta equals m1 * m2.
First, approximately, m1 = 39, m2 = 44.77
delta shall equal 1730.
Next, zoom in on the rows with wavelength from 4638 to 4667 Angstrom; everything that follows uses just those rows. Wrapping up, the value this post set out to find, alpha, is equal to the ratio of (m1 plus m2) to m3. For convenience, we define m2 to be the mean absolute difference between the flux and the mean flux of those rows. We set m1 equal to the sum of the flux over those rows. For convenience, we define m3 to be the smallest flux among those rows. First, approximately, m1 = 1215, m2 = 6.4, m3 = 31.47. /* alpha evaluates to 38.8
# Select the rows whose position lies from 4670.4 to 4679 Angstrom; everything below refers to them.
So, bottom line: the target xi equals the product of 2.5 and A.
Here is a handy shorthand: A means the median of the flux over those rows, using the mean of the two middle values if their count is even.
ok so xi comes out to 127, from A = 50.7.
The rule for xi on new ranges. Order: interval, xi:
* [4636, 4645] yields 133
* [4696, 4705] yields 112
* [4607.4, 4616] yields 109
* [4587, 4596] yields 121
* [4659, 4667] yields 102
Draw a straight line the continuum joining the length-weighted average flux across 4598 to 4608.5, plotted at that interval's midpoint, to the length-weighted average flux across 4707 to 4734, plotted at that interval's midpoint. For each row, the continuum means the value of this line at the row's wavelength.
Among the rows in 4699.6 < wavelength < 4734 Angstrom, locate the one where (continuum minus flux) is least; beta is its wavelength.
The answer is 4722.90 Angstrom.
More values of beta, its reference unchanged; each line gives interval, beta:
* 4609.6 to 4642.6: 4632.43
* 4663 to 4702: 4686.07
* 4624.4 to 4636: 4632.43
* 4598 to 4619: 4618.58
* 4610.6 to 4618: 4611.14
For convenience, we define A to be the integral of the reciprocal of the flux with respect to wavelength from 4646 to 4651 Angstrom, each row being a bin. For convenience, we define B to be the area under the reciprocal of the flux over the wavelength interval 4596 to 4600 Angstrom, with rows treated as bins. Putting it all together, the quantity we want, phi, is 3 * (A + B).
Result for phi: 0.66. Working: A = 0.12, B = 0.10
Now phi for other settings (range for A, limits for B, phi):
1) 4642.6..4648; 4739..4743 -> 0.62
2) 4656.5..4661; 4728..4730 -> 0.45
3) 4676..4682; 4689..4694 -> 0.77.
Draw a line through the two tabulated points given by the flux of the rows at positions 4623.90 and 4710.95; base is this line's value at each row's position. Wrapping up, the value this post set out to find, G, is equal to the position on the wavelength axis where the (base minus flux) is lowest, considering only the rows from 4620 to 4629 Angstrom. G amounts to 4627.10 Angstrom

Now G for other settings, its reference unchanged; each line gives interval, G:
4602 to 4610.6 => 4605.84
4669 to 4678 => 4673.14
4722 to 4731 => 4722.90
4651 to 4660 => 4653.81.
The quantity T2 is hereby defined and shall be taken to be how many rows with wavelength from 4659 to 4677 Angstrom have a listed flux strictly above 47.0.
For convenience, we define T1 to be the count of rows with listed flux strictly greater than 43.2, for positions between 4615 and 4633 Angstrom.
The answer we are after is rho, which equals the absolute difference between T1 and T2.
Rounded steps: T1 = 11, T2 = 5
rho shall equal 6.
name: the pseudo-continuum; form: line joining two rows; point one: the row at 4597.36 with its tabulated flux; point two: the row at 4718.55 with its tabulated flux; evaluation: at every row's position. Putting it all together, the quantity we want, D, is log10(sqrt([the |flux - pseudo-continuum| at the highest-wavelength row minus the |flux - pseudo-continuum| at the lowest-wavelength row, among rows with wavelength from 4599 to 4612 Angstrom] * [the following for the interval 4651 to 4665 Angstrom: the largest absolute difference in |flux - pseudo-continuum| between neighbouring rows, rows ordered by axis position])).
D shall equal 0.62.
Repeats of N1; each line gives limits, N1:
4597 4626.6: 35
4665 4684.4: 37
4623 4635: 40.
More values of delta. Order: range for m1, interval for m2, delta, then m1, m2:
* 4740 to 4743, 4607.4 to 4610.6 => 2290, 48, 48.19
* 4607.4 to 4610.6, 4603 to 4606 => 2498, 46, 54.15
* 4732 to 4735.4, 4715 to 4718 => 1799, 39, 45.84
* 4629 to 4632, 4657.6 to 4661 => 2620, 47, 55.68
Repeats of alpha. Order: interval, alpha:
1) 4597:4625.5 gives 36.4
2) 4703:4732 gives 37.1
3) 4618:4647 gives 41.0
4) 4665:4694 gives 34.2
